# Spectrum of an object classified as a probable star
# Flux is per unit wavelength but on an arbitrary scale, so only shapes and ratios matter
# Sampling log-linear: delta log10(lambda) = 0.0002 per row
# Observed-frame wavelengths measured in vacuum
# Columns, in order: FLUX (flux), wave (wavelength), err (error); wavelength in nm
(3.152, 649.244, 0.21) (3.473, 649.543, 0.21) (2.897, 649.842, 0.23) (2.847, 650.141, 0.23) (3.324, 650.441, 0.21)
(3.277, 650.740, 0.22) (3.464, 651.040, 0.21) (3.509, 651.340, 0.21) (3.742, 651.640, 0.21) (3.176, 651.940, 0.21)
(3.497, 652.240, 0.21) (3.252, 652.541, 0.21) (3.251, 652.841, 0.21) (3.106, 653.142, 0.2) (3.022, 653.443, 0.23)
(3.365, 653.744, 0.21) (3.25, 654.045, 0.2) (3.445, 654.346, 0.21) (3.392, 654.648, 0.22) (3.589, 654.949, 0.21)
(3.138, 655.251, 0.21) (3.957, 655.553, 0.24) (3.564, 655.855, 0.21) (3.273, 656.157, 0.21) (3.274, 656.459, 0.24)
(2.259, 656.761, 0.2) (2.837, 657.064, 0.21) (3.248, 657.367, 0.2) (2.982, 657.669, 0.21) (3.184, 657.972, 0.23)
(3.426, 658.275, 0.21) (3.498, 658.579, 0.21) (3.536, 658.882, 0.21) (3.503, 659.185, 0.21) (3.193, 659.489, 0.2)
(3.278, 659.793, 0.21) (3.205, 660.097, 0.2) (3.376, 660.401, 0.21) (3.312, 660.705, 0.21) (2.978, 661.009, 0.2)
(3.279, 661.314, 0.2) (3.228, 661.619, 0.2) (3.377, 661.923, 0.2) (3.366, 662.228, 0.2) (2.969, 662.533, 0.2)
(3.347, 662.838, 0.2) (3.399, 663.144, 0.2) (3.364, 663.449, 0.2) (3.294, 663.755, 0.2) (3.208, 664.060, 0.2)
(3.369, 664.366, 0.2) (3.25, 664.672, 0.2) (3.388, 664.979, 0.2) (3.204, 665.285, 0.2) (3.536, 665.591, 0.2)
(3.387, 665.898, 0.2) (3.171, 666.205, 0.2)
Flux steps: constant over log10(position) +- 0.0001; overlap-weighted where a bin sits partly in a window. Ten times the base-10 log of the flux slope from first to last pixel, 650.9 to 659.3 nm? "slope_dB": -23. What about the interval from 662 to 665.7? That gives -13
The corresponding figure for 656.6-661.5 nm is -6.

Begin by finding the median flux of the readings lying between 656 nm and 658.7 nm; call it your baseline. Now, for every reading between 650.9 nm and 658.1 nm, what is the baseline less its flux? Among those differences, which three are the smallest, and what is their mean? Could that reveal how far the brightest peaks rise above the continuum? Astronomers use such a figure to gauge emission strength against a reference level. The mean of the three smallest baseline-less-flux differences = -0.51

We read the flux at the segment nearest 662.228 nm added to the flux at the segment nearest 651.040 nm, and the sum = 6.83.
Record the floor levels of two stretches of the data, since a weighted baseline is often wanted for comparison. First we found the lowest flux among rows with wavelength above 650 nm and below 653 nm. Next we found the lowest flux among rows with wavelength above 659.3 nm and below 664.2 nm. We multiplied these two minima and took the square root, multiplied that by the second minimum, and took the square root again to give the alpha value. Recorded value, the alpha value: 2.94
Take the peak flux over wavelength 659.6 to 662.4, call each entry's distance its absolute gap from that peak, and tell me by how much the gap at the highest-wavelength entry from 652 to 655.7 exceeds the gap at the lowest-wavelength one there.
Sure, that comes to 0.5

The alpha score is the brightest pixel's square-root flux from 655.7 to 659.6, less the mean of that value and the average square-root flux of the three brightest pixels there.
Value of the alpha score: 0.0039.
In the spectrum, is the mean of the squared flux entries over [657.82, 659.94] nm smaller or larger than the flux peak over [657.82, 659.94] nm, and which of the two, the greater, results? 11.4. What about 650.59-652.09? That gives 11.8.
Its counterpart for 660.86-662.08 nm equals 10.4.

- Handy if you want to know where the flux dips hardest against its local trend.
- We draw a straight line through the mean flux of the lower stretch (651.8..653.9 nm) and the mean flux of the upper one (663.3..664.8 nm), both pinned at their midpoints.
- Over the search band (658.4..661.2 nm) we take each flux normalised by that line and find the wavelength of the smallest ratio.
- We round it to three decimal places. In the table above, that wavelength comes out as 661.009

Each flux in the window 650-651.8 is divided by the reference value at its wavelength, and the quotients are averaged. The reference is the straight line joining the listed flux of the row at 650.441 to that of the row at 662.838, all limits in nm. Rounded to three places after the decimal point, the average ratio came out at 1.011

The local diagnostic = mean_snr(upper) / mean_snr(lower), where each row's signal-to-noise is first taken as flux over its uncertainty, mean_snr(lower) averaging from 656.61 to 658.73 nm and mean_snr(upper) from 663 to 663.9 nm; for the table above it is 1.15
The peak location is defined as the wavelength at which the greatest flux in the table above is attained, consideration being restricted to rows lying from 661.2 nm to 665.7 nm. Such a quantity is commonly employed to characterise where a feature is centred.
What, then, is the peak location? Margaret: 665.591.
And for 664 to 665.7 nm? 665.591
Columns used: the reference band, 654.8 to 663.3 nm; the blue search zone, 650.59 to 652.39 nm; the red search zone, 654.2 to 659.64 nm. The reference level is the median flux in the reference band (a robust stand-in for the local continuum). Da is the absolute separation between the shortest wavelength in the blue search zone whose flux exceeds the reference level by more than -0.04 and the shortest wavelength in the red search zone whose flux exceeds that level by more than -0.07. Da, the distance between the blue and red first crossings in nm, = 3.61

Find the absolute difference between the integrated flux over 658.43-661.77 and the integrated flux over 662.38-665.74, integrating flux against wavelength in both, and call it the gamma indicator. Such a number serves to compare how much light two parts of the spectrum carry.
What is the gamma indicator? 0.05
